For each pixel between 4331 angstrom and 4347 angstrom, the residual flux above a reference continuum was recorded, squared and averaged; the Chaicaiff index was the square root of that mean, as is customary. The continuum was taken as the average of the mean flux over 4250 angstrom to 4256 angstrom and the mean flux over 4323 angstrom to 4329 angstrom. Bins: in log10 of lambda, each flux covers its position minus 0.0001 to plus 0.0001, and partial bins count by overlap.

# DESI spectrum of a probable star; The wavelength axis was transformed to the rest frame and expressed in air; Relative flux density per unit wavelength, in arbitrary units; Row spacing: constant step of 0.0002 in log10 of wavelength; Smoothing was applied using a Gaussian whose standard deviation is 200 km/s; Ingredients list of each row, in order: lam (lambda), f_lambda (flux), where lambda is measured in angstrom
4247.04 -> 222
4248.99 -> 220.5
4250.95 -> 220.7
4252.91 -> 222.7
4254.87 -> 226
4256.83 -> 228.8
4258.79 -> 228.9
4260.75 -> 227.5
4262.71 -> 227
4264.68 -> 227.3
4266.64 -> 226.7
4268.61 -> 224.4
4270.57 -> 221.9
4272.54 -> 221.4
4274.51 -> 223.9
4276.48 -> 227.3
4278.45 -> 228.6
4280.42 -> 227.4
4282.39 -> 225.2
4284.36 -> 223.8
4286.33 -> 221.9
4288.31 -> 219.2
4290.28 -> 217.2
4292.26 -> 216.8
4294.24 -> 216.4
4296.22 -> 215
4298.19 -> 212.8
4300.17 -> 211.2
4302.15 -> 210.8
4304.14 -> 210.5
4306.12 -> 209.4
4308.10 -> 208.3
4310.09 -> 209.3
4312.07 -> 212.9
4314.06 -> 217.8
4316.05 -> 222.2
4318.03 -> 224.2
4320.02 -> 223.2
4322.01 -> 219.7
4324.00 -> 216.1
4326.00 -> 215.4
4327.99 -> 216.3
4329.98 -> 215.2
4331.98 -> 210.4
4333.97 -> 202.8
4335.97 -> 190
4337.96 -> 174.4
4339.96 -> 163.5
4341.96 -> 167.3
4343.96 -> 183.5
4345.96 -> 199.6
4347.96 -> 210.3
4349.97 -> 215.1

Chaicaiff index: 37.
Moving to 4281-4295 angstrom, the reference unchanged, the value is 3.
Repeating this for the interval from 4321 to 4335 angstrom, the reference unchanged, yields 8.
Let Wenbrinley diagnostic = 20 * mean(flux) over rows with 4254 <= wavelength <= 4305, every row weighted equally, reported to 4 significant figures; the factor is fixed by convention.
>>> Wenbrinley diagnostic 4437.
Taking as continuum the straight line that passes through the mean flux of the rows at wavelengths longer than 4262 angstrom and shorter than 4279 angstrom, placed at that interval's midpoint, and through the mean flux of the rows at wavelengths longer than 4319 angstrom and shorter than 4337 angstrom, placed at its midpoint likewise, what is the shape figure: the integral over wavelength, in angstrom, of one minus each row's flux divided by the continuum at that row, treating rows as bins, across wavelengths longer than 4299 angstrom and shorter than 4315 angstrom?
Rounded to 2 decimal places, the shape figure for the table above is 0.41 angstrom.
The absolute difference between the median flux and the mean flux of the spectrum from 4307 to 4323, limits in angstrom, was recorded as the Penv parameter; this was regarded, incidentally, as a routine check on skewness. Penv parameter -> 1.55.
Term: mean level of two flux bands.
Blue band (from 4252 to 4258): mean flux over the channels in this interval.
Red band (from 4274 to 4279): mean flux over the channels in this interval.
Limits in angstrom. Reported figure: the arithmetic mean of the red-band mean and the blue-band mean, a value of 226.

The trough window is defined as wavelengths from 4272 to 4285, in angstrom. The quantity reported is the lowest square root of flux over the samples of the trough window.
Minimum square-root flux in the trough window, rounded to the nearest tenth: 14.9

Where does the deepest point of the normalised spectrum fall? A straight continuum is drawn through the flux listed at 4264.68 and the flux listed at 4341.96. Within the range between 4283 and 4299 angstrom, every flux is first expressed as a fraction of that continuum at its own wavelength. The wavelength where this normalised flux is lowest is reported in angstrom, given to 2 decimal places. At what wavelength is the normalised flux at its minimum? 4290.28 angstrom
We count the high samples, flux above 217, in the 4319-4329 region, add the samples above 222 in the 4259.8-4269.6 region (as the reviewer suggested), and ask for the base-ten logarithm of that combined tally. 0.85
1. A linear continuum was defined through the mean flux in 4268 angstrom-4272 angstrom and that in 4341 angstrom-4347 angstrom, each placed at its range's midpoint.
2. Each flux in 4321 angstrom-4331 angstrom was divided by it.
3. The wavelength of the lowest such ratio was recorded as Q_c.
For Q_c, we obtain 4324.00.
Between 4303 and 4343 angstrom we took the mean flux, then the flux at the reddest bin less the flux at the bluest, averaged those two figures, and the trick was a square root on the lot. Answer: 9.03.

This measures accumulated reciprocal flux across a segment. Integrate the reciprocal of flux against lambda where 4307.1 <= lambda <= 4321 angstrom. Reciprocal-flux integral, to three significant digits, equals 0.0642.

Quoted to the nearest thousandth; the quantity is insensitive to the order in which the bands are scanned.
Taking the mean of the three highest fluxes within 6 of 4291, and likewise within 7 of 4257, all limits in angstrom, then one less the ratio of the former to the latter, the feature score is 0.039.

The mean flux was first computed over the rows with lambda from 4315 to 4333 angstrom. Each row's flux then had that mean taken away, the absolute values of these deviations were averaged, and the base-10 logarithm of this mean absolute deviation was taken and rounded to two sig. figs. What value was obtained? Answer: 0.58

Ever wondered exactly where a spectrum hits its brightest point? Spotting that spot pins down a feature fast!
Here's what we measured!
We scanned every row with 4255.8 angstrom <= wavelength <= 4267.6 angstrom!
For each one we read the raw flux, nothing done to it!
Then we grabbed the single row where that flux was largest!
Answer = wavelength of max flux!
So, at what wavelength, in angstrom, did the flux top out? 4258.79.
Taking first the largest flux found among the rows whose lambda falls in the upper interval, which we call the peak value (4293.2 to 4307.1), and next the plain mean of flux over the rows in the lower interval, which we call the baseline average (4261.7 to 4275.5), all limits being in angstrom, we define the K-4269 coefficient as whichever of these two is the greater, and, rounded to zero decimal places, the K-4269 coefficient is 225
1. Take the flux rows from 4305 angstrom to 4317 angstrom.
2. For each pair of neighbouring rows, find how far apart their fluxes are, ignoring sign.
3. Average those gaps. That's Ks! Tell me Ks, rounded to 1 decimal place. 3.0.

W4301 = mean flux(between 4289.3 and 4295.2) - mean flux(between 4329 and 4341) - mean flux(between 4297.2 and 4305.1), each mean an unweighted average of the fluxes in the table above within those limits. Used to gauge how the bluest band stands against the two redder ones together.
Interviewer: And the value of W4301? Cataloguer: -187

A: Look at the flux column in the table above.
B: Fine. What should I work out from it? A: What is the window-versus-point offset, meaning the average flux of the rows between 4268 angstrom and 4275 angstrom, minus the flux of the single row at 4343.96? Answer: 39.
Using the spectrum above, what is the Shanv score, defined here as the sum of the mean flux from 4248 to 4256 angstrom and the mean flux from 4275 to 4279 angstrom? 450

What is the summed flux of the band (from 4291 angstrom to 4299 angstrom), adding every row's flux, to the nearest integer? 861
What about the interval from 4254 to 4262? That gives 911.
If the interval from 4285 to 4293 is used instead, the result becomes 875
